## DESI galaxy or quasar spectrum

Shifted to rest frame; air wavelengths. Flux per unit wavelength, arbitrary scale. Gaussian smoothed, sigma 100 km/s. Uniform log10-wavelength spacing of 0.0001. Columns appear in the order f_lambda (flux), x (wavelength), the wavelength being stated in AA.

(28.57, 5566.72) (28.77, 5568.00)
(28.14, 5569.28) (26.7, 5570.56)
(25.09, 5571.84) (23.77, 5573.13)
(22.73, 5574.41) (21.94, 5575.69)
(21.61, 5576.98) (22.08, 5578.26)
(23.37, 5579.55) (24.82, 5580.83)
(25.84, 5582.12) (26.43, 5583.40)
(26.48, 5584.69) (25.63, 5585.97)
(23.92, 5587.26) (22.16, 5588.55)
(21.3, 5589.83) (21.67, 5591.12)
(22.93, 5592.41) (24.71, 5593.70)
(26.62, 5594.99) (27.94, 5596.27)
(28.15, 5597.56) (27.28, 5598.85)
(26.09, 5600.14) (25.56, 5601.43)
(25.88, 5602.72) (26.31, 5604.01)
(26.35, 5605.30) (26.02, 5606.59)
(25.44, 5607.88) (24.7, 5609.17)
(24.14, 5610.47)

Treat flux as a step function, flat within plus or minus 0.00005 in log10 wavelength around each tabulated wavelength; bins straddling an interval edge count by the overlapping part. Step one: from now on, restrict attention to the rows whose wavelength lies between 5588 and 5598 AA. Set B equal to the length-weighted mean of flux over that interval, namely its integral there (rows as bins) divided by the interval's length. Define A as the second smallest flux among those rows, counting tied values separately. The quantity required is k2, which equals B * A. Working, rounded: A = 21.67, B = 24.4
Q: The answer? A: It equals 529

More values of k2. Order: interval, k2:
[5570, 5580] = 513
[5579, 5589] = 582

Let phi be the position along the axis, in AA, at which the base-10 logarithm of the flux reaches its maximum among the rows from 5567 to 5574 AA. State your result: 5568.00 AA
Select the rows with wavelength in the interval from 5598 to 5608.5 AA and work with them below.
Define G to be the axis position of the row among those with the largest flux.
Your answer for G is 5598.85 AA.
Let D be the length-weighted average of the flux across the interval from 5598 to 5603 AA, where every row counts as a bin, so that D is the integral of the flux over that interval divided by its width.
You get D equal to 26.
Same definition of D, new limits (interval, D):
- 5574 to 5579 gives 22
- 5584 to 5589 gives 25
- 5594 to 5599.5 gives 27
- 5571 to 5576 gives 24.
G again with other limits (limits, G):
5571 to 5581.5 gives 5571.84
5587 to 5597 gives 5596.27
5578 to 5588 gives 5584.69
